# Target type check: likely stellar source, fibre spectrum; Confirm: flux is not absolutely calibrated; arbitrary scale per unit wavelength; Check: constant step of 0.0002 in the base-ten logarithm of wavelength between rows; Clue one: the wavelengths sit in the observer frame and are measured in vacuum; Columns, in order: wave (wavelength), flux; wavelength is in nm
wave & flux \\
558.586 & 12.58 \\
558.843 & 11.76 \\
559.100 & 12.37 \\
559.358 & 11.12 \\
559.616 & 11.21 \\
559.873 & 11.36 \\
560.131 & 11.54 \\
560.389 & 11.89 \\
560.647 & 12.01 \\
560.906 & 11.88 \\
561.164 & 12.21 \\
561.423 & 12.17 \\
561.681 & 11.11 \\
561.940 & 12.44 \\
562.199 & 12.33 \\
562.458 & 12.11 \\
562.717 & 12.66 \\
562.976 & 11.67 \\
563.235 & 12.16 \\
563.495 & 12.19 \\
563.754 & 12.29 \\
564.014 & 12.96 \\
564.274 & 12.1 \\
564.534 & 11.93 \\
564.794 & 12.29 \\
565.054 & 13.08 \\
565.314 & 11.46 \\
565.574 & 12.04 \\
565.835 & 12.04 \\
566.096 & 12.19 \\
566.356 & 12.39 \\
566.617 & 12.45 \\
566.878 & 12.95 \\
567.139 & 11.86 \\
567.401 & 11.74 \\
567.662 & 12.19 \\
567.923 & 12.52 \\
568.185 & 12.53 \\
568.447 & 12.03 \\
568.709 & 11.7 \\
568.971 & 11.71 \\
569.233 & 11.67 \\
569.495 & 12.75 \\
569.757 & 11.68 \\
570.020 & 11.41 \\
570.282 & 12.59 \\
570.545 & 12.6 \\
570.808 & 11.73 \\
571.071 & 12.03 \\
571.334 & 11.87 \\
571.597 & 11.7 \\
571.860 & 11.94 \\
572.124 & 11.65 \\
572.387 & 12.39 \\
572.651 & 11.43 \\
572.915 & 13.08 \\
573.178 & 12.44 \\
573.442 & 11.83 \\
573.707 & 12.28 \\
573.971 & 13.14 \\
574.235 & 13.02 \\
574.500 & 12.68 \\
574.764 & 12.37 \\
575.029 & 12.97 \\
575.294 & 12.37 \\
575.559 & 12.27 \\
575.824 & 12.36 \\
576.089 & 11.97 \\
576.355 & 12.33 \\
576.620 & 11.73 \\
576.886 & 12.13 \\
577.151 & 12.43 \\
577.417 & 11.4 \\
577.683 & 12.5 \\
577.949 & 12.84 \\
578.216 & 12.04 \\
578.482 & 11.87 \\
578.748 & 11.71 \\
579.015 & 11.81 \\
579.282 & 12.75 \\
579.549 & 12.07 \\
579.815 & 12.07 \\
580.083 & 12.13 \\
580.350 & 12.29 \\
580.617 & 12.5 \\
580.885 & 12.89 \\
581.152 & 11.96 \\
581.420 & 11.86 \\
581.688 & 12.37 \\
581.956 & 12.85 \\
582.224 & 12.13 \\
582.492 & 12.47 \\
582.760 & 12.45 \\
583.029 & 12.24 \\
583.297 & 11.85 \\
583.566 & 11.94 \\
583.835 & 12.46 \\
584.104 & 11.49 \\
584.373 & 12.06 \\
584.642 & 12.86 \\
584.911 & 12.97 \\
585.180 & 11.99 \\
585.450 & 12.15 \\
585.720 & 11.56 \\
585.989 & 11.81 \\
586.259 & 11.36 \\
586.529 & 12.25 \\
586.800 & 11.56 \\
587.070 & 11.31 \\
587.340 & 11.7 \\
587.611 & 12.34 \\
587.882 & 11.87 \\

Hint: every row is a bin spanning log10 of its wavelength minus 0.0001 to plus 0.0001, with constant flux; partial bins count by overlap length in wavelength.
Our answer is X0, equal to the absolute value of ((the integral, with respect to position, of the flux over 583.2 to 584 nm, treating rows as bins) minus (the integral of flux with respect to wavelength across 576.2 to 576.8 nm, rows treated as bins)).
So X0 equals 2.4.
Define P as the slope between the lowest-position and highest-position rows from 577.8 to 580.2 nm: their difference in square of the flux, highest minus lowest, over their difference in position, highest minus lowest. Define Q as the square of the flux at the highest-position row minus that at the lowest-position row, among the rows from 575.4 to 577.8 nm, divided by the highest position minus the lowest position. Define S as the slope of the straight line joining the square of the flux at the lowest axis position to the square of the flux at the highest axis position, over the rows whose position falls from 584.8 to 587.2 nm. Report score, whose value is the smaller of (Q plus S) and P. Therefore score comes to -16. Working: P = -8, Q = 2.7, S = -19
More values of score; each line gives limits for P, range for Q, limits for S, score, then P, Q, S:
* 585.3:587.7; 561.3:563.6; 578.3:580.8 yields 2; 2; 0.2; 7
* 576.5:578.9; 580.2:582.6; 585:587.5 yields -1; 0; 2.1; -3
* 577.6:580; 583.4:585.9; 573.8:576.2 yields -18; -5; -4.1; -14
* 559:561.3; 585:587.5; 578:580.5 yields -2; -2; -3.2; 3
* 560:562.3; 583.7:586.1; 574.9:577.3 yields -14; 9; -7.3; -6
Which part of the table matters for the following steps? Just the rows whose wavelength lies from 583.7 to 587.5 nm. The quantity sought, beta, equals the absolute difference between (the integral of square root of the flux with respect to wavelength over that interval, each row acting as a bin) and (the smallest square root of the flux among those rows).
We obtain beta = 10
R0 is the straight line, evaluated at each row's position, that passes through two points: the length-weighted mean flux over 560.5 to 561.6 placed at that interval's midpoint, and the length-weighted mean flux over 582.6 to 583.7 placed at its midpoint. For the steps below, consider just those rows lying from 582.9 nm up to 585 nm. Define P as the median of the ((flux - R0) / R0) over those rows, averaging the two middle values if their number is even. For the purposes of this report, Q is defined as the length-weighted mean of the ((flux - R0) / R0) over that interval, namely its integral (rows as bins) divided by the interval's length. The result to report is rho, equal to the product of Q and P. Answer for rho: 0.0000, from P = 0.00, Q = 0.007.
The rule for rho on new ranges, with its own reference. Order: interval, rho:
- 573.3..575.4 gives 0.0015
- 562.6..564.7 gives 0.0002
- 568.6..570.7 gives 0.0001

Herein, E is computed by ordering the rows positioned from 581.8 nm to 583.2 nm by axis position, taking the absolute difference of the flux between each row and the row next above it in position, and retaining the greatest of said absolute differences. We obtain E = 0.7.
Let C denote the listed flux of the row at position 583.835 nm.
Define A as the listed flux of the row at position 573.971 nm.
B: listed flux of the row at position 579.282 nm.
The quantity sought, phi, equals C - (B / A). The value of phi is 11.5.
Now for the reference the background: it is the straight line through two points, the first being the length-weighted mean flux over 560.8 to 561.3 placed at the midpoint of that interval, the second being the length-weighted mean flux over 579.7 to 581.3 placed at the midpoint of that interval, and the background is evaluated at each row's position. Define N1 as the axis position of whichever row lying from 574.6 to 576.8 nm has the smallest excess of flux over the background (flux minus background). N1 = 576.620 nm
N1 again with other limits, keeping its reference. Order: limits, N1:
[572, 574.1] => 572.651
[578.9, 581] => 579.015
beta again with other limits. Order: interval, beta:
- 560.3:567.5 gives 22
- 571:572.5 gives 2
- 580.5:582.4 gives 3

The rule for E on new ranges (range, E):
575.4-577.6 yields 1.0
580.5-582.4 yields 0.9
